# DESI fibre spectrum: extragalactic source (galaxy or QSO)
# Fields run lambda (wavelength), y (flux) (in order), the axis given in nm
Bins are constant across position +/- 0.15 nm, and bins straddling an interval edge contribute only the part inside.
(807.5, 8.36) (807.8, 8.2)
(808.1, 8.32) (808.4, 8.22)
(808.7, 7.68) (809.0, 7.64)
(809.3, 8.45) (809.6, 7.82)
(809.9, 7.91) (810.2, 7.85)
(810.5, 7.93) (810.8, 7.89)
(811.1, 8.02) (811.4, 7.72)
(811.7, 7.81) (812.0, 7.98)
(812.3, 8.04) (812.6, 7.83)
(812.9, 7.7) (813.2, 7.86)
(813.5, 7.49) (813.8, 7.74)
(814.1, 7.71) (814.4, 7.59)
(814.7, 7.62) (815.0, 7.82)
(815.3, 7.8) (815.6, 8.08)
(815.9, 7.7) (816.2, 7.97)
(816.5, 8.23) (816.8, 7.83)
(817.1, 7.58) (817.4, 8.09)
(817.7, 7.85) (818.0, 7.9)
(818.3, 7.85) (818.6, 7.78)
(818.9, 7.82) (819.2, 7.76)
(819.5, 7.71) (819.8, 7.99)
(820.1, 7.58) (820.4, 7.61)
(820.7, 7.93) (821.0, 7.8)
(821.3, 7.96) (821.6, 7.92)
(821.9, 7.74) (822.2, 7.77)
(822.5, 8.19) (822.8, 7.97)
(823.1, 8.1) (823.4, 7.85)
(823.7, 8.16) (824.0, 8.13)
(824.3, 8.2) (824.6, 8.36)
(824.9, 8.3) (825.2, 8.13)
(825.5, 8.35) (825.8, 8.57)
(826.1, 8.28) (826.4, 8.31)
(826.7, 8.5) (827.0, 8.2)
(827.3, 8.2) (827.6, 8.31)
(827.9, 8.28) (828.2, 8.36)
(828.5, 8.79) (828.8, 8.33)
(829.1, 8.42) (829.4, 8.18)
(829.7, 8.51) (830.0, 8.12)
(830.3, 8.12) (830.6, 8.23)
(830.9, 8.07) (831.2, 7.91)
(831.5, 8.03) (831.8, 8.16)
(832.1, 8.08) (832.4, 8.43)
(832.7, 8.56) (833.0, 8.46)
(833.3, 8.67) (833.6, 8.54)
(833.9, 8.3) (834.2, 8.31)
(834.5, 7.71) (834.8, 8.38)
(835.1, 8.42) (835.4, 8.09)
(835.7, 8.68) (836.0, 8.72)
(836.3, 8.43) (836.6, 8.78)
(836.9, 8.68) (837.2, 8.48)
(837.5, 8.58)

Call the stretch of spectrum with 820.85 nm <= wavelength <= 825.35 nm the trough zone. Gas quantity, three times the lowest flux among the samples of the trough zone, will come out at 23.2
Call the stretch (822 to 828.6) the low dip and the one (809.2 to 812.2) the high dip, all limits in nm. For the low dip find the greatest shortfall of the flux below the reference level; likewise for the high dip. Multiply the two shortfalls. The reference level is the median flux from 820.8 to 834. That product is 0.21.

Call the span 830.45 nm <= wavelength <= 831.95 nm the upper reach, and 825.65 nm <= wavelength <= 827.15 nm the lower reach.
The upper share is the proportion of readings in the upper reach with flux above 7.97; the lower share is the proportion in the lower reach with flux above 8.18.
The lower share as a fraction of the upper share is 1.25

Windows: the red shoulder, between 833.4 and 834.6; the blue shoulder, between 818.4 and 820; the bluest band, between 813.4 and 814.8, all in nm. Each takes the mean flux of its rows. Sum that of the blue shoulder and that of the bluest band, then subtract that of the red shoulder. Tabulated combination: 7.2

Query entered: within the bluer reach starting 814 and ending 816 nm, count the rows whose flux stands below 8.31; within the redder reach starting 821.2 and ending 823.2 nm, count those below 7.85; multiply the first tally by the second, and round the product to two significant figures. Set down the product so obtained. 14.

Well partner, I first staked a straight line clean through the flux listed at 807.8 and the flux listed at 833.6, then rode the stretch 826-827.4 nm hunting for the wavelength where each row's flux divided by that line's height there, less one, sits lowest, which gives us 827.3 nm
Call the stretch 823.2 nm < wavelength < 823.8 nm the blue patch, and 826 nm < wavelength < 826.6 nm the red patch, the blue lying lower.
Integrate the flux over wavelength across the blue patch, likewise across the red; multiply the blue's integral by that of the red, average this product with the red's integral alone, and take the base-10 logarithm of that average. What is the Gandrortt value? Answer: 1.160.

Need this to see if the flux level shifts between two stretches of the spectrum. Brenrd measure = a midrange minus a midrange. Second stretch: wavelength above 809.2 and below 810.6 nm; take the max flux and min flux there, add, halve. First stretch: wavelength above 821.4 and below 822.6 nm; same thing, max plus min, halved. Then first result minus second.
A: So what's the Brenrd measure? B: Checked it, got -0.17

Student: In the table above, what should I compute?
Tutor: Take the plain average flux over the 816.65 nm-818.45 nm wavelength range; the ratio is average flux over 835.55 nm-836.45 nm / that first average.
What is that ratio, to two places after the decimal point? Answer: 1.10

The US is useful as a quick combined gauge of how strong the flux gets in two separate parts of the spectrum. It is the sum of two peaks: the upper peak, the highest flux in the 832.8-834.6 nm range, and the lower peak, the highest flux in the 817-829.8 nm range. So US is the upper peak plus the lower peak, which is 17.5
